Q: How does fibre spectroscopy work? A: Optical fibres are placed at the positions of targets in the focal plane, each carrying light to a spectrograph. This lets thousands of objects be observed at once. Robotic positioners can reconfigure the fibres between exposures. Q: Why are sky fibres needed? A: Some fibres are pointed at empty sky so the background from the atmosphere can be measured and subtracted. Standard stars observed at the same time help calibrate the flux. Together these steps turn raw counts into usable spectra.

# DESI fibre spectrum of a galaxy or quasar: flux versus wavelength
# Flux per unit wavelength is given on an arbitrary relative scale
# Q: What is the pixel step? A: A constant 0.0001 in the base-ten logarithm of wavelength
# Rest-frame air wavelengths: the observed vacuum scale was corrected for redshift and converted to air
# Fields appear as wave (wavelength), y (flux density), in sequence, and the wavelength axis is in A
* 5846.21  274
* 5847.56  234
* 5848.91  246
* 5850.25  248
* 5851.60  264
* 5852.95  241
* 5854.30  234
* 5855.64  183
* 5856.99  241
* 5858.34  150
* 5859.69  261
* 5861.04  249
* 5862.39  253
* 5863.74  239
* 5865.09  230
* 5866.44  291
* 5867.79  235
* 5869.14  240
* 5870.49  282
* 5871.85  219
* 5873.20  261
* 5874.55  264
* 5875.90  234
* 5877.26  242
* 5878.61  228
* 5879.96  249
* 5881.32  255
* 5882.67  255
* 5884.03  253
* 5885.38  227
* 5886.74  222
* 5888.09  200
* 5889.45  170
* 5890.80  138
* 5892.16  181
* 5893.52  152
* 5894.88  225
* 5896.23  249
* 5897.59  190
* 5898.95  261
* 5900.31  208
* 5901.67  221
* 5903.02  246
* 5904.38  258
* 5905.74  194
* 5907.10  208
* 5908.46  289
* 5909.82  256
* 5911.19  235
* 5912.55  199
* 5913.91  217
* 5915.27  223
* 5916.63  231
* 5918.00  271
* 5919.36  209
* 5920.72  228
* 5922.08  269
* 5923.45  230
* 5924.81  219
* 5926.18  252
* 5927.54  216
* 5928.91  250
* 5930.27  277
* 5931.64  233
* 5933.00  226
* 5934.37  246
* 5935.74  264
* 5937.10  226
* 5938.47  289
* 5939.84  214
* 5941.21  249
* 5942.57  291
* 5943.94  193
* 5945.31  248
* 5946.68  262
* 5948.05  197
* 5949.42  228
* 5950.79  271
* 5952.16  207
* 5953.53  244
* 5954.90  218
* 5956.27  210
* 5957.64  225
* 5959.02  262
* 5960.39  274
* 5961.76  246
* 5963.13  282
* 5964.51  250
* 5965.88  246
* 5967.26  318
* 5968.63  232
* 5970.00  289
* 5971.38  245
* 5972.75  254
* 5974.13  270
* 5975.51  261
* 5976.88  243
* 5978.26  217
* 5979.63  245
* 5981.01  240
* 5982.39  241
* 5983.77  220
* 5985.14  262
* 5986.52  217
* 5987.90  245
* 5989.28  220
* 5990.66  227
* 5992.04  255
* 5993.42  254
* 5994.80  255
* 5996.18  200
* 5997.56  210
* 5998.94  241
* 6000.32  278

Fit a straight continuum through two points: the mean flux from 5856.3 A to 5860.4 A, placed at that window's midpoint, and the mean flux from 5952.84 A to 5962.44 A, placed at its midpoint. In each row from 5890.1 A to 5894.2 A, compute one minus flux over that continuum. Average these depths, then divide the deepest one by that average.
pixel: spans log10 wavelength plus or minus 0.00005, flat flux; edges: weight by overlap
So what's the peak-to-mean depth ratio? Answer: 1.28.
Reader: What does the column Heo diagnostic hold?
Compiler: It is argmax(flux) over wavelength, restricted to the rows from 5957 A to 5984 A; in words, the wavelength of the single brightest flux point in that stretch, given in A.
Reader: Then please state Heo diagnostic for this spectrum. 5967.26 A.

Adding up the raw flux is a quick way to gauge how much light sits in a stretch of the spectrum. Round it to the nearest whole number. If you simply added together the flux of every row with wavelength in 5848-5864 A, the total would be 2809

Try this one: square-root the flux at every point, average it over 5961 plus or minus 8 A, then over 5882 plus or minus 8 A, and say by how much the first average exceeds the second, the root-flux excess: 0.56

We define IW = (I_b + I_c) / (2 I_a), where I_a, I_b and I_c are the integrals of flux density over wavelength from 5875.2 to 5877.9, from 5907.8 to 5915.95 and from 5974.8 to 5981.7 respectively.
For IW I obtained 2.8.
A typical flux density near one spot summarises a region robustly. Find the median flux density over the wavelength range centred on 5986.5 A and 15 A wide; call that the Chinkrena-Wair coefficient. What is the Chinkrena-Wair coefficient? 241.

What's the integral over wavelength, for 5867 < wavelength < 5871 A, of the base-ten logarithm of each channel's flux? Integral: 10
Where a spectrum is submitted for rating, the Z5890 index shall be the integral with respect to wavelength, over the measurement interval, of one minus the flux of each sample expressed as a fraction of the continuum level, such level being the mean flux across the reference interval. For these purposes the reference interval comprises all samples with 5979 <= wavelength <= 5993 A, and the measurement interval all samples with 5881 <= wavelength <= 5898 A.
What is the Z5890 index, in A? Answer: 2.1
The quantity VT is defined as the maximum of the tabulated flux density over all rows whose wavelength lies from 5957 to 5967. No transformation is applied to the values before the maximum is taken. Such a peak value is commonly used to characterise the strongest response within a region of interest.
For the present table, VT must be 282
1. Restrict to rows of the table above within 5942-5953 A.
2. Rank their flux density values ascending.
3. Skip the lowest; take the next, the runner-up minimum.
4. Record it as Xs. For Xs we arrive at 197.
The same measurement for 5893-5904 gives 190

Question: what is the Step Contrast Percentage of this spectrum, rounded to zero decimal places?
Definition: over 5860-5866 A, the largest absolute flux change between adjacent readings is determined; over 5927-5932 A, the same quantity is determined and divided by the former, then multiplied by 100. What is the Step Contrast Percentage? 314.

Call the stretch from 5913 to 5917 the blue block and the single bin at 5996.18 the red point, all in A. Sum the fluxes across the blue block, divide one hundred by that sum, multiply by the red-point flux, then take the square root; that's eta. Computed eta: 5.5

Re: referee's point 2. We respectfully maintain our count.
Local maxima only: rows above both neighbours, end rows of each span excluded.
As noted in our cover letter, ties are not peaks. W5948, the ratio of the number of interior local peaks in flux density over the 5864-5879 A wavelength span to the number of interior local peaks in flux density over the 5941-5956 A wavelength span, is 1.0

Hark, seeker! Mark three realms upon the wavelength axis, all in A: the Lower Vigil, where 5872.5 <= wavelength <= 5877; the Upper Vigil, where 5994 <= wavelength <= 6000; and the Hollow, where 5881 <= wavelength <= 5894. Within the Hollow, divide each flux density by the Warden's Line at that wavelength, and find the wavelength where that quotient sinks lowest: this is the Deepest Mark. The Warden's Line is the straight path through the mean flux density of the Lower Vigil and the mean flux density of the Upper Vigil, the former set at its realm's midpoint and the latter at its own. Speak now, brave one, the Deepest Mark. 5890.80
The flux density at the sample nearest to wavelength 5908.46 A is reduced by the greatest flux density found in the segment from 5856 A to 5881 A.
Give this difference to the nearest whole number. -2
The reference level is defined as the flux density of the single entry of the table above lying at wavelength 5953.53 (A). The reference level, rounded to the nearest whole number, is 244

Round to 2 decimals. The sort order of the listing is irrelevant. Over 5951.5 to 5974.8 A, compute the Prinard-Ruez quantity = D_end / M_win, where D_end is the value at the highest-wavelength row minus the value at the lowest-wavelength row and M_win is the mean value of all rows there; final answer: 0.25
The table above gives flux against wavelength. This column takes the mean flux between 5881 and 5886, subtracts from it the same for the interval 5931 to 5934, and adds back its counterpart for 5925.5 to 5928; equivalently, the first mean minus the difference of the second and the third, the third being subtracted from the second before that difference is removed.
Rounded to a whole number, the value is 252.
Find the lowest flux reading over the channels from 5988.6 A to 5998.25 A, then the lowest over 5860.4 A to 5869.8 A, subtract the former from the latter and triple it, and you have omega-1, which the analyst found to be 90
